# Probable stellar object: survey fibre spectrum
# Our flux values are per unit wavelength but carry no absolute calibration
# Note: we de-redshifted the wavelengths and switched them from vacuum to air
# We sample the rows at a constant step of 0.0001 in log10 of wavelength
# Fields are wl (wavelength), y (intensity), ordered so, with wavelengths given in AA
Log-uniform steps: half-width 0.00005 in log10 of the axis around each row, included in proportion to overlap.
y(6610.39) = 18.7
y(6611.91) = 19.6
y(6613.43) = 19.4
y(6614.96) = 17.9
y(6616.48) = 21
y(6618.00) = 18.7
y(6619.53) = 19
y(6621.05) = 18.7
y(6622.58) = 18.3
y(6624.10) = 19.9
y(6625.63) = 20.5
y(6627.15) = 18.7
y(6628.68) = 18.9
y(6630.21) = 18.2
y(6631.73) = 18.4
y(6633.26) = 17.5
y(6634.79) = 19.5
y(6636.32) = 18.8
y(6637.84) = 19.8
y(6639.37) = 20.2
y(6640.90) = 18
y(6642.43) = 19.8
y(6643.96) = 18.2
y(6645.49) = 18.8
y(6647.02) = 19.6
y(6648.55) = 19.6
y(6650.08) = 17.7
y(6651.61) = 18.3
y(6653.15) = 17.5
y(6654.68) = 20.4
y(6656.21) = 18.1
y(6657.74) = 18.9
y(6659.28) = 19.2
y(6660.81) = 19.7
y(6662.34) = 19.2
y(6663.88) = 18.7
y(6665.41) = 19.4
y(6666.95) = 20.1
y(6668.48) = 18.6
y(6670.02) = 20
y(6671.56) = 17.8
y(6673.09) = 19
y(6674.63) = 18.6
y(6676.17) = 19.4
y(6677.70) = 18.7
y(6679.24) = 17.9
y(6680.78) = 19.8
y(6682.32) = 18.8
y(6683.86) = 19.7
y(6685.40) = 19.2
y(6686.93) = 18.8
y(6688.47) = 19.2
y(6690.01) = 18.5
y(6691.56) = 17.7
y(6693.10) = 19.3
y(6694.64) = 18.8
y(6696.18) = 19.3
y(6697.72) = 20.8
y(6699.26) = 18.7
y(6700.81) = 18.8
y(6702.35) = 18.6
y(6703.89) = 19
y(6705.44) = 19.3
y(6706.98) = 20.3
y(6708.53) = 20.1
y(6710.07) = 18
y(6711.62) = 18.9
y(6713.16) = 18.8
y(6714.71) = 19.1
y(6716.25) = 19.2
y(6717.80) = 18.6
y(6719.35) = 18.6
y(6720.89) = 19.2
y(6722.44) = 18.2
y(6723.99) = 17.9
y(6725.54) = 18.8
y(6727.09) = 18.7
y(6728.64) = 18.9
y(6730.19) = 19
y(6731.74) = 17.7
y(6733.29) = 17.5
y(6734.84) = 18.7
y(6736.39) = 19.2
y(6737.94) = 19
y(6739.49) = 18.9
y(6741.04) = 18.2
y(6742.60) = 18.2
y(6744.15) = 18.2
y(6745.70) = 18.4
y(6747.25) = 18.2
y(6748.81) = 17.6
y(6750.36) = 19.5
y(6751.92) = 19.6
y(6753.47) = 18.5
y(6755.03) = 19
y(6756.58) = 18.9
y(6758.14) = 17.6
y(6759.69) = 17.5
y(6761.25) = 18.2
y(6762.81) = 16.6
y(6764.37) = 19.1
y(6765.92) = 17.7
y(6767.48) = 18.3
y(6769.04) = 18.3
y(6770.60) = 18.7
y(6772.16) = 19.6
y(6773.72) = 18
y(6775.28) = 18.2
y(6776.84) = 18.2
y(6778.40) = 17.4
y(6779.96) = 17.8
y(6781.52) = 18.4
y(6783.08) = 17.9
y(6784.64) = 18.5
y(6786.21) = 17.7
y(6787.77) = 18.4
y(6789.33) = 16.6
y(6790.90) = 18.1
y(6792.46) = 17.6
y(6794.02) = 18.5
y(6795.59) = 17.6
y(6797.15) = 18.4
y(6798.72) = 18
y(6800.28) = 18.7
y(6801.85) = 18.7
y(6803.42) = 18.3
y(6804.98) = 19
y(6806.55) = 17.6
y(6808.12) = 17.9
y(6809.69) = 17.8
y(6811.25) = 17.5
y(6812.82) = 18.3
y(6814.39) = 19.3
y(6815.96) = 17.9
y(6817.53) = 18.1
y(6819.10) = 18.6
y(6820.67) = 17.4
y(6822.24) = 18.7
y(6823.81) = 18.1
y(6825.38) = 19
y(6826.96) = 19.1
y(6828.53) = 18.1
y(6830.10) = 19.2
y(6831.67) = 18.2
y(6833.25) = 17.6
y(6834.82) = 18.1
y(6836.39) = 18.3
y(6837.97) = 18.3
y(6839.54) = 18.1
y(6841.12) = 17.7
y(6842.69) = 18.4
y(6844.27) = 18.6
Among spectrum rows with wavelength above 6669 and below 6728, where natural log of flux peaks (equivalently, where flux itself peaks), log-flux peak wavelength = 6697.72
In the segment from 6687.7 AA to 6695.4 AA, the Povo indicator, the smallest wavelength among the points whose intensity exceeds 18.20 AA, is 6688.47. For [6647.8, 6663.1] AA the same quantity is 6648.55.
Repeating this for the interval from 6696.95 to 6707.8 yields 6697.72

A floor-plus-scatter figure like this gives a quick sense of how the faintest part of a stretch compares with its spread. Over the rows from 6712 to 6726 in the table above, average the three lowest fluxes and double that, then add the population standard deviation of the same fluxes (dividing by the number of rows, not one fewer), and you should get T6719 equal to 36.9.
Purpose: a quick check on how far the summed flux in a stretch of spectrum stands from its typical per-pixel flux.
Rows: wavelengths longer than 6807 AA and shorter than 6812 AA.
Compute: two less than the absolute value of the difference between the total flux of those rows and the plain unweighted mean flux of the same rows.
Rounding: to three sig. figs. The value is 33.5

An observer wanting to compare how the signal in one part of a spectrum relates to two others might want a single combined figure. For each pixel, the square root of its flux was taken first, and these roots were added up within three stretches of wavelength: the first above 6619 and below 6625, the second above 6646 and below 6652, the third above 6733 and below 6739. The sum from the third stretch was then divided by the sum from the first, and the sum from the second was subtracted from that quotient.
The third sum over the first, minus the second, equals -16.3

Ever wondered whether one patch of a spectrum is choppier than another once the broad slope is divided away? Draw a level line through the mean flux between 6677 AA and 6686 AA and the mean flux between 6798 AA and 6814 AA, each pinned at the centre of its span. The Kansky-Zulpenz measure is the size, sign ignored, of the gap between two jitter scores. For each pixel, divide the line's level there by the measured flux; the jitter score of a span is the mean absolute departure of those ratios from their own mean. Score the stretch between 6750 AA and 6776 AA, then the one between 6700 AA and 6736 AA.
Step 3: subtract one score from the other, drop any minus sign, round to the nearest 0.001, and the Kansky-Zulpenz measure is 0.010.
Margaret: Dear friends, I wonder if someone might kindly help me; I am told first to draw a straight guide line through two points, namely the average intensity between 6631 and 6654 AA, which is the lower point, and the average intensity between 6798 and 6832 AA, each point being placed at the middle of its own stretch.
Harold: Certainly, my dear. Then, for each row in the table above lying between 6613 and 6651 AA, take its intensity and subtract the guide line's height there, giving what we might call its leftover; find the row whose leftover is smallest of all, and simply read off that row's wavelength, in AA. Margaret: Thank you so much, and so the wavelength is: 6633.26 AA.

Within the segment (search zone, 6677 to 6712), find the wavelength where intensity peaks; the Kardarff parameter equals 6697.72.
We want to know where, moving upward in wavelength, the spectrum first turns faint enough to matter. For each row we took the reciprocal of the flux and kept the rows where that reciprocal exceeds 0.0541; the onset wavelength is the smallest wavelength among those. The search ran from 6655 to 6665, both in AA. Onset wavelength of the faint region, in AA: 6656.21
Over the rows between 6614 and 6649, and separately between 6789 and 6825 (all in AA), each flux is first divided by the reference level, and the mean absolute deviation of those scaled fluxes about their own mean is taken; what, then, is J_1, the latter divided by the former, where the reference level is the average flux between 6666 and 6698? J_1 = 0.63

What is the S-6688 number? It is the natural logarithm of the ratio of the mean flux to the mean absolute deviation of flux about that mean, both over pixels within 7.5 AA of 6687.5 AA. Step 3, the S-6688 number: 3.7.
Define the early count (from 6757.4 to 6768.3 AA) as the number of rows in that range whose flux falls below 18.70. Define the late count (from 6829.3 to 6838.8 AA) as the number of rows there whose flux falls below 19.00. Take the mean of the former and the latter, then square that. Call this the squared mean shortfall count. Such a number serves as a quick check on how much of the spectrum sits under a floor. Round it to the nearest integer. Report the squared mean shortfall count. 30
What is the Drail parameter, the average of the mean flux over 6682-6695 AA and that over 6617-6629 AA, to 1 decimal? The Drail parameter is 19.0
